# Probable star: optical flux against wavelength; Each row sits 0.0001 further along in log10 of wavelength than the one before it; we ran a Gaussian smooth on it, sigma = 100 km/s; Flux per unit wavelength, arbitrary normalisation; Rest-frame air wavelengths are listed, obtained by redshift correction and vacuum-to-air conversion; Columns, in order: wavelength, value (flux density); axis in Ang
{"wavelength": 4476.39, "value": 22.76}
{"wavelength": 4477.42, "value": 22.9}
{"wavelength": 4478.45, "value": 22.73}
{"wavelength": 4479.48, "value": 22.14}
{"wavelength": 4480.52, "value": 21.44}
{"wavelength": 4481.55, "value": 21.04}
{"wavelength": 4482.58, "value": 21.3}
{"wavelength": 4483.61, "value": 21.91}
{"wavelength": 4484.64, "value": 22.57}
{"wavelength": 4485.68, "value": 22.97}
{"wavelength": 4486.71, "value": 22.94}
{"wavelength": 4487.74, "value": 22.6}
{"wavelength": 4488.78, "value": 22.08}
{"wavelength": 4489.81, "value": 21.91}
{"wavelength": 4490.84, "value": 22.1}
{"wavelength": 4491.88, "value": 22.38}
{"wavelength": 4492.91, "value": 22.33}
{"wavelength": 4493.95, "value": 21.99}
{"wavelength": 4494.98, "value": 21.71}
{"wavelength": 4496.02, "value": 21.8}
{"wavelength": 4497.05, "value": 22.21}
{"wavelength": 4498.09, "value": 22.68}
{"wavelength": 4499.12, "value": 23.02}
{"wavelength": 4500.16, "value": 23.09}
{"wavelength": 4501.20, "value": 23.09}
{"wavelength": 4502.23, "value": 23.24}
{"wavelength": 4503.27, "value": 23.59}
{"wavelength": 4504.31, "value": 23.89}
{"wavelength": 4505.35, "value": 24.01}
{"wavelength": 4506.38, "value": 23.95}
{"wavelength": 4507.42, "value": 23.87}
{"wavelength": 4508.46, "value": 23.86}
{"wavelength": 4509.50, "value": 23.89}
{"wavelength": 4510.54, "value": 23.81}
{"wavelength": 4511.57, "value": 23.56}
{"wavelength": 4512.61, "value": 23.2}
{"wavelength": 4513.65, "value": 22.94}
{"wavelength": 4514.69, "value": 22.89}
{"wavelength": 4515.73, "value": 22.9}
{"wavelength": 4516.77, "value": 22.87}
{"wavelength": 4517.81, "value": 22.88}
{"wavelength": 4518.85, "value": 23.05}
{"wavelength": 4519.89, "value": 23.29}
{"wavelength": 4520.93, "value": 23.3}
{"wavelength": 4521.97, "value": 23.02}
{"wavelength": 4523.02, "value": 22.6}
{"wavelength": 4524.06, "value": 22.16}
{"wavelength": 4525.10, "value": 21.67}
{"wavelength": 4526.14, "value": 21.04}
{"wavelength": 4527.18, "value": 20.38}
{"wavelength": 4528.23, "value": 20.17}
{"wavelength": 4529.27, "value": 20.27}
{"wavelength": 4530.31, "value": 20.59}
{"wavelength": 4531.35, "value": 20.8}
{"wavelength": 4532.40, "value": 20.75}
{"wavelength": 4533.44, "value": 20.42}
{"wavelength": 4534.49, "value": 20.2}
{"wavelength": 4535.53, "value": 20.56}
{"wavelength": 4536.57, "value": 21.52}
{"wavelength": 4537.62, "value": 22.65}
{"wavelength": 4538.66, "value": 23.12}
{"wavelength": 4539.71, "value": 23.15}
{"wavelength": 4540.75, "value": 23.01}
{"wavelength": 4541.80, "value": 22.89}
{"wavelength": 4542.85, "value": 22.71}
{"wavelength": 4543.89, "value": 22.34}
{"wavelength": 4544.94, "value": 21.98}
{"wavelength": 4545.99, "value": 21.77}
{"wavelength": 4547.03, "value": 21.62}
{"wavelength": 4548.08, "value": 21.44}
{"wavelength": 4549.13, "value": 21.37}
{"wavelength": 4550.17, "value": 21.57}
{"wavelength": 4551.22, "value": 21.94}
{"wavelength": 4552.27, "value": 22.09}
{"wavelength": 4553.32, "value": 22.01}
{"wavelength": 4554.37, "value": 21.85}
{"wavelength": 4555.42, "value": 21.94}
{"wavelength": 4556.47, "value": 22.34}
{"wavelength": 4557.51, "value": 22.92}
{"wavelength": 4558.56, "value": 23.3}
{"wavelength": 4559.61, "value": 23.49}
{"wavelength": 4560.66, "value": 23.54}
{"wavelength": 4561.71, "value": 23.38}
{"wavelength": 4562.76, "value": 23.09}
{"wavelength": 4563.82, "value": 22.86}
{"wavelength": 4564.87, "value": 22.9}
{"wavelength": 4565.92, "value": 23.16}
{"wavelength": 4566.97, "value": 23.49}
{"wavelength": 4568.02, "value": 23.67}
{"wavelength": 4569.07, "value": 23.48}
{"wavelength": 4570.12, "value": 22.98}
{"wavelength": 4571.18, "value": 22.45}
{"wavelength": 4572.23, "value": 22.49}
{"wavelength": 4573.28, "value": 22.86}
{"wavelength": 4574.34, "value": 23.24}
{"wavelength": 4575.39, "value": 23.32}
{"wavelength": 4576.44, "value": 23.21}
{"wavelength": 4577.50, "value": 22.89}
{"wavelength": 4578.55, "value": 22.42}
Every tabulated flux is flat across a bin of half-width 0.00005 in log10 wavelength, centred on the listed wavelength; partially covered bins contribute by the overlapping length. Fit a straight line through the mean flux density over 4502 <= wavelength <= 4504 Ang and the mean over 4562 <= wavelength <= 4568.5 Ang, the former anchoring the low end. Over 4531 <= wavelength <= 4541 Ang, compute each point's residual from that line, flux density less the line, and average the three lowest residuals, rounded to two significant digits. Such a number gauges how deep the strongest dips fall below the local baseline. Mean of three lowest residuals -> -2.9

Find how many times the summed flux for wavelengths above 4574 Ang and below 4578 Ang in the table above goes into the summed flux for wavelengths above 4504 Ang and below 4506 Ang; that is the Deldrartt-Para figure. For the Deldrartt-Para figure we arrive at 0.52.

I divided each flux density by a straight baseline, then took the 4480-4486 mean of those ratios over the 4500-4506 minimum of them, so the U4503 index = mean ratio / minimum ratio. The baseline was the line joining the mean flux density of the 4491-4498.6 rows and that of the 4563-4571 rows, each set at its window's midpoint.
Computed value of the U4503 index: 0.96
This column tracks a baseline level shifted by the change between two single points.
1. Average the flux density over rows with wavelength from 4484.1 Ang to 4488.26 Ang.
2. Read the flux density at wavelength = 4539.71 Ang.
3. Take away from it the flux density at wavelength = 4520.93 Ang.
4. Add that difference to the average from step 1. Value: 22.6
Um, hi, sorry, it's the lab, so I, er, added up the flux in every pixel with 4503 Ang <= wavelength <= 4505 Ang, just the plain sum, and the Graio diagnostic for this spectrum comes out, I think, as 47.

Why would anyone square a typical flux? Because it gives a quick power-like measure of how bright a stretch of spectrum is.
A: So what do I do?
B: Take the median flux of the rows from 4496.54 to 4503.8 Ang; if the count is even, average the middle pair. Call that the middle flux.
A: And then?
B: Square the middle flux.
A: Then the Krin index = 533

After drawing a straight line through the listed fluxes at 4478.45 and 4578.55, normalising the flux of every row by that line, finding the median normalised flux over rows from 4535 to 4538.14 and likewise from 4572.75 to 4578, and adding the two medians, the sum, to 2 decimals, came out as 1.99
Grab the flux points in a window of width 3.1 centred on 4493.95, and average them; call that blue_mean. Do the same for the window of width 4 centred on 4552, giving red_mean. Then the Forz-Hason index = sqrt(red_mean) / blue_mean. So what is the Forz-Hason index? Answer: 0.213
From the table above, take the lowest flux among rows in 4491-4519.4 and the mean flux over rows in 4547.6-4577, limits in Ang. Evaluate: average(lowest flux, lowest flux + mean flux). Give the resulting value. 33.1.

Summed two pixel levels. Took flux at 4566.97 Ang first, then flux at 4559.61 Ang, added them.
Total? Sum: 47.0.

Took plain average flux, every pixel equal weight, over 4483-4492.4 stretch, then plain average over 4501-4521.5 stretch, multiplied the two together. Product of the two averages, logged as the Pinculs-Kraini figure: 524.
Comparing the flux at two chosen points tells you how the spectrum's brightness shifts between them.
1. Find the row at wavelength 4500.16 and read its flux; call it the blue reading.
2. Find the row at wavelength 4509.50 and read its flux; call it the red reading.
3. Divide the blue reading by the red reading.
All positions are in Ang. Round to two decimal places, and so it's 0.97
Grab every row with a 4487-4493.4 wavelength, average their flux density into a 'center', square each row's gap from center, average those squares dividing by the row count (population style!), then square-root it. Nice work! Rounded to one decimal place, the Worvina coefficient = 0.2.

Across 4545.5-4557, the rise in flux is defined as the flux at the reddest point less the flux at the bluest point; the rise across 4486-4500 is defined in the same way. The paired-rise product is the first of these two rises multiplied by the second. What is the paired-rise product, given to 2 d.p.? 0.05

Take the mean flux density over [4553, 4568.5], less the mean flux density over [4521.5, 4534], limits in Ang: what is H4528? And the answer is 1.8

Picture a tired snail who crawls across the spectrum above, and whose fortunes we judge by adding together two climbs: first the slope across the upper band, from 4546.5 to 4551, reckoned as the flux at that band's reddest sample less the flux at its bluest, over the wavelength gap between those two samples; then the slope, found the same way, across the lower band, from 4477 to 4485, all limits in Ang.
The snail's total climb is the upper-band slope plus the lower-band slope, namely -0.1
